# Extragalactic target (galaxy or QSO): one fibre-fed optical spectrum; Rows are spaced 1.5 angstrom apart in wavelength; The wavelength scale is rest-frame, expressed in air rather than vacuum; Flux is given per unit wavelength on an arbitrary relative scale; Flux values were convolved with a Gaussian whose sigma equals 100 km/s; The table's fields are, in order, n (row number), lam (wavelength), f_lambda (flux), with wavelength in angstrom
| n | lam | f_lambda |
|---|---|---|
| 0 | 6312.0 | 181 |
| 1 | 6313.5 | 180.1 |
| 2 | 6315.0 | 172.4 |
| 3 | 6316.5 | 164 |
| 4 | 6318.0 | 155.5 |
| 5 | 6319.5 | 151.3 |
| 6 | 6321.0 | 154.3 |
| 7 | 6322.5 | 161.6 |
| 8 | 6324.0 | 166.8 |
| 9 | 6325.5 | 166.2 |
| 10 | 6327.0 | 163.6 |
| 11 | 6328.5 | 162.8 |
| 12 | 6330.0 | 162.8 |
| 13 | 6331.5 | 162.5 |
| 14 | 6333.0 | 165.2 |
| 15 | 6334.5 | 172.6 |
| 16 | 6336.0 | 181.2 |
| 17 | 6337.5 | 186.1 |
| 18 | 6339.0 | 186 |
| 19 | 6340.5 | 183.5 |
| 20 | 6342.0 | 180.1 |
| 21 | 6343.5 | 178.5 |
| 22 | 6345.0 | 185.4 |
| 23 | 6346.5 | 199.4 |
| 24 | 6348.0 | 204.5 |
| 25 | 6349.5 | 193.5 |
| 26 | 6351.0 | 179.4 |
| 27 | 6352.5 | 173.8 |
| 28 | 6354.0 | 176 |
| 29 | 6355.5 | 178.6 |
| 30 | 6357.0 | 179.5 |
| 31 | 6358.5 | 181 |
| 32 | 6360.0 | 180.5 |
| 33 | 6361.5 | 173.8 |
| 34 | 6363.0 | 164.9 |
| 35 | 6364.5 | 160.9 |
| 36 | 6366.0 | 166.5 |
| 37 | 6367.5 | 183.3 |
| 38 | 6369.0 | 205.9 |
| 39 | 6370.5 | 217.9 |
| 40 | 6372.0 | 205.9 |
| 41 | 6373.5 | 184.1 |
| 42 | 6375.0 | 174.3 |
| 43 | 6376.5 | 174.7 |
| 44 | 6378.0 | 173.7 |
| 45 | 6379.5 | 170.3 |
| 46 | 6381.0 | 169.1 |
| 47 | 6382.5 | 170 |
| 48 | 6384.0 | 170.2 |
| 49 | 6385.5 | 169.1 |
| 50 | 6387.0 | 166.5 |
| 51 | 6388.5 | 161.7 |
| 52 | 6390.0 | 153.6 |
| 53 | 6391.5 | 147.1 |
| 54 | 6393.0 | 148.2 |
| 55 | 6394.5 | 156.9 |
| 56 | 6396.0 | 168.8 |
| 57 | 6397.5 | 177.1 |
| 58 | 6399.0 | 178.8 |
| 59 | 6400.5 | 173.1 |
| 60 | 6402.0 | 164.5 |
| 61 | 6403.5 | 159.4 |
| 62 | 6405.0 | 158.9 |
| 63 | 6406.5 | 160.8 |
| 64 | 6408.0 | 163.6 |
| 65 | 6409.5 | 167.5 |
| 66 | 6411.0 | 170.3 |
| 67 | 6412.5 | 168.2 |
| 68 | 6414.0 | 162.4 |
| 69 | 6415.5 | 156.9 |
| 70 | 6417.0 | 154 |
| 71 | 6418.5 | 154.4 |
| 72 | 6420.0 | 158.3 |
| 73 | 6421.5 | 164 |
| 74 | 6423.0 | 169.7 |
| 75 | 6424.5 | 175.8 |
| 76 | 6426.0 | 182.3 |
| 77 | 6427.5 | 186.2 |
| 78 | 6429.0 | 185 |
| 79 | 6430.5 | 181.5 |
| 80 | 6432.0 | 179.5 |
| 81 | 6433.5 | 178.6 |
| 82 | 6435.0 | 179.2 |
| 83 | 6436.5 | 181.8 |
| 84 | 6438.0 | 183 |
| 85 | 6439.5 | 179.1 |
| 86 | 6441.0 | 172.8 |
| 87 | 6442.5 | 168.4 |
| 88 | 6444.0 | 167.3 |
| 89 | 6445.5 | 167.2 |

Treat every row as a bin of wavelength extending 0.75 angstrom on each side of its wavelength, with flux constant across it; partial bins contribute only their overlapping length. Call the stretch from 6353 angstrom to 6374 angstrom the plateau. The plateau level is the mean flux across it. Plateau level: 183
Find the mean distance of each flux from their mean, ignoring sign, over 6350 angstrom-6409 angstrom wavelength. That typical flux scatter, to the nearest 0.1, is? 10.1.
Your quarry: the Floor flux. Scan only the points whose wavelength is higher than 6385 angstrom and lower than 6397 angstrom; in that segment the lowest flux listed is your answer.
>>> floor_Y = 147.1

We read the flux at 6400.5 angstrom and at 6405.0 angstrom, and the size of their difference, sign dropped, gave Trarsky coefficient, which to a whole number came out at 14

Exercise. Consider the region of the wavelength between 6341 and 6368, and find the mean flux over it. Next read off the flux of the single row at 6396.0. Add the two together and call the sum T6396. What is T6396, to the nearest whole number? 349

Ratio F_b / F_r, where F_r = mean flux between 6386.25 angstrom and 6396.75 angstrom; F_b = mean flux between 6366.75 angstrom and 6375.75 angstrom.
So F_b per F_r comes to 1.24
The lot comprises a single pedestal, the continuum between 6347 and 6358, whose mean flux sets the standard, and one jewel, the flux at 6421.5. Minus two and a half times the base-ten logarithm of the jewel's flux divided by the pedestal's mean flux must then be 0.12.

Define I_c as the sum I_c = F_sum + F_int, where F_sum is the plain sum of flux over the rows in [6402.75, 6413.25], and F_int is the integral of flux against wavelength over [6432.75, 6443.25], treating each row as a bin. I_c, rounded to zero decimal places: 3013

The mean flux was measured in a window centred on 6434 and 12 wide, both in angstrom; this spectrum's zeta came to 181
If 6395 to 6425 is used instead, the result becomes 165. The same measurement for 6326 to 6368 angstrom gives 177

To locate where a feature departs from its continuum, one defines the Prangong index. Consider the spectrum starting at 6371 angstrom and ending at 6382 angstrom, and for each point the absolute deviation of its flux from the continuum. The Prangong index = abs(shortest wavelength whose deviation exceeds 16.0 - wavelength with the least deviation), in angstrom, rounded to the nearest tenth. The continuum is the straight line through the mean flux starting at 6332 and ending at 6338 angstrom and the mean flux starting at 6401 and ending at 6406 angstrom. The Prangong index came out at 9.0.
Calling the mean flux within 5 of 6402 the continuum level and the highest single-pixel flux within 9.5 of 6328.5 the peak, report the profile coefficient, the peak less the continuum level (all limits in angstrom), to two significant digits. 19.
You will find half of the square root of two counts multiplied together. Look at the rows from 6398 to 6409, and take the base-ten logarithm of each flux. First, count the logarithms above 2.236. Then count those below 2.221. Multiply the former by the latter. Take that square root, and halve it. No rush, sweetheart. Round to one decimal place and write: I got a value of 1.6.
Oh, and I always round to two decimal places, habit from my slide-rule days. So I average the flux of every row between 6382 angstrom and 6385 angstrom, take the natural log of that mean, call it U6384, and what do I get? 5.14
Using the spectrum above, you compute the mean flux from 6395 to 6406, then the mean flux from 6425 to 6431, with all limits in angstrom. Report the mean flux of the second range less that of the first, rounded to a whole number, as 15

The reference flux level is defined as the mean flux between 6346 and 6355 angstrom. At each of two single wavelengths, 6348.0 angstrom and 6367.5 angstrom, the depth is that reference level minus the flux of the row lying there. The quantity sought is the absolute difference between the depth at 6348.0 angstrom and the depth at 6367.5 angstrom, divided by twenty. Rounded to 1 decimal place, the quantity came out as 1.1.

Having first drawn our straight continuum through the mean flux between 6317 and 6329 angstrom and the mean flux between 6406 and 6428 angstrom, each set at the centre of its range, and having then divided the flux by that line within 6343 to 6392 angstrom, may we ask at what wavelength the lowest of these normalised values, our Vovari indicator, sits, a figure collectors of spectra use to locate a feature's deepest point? 6391.5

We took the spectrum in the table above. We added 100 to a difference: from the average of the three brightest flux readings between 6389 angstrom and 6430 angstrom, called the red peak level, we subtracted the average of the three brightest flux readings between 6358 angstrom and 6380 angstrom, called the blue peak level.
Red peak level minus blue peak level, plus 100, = 75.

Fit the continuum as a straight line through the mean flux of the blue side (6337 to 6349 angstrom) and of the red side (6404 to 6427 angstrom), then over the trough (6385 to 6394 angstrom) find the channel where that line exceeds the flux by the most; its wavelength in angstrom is 6391.5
